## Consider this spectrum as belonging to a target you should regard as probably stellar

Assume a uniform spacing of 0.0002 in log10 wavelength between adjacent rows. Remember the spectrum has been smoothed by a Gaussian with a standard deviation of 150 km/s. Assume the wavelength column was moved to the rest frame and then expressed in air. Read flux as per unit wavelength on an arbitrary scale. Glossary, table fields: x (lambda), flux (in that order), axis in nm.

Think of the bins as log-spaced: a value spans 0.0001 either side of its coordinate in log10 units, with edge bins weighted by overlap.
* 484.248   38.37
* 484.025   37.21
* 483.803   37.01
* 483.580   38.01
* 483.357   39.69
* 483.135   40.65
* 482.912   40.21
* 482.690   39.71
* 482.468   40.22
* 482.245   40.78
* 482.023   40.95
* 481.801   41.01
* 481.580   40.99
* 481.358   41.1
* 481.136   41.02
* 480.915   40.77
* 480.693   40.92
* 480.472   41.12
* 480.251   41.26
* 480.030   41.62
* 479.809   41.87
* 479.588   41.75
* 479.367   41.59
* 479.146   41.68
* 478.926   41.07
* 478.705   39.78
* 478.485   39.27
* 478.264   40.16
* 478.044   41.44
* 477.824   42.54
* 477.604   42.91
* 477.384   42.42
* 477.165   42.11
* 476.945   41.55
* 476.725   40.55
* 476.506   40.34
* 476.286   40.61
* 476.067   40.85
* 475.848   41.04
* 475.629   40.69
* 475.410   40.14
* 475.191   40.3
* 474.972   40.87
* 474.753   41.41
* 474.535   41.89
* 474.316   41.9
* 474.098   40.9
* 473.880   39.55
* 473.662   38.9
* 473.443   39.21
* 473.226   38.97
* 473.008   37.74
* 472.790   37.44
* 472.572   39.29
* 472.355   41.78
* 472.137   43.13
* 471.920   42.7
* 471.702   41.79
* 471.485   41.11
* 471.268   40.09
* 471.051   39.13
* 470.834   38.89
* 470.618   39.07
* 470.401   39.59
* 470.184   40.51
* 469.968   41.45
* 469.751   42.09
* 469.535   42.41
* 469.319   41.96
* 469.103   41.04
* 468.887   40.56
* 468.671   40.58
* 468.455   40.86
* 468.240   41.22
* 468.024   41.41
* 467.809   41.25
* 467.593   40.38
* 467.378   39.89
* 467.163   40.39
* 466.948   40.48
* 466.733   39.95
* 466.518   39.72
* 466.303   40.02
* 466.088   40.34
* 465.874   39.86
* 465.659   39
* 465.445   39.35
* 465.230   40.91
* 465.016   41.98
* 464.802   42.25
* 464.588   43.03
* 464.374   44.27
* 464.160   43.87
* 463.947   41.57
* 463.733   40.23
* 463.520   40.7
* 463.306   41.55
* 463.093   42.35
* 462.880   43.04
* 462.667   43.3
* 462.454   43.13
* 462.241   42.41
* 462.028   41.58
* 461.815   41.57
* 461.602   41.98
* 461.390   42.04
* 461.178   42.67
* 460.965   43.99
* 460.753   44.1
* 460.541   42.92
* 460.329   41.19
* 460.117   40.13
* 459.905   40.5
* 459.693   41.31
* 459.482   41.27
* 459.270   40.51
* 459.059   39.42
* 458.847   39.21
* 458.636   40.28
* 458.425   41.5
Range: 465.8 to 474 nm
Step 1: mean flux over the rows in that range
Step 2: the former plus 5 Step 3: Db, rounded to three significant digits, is 45.4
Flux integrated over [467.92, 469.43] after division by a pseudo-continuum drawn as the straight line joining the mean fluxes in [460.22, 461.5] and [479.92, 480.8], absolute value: 1.5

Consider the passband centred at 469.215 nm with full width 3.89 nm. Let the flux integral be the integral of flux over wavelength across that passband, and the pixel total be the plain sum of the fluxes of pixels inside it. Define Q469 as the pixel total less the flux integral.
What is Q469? 574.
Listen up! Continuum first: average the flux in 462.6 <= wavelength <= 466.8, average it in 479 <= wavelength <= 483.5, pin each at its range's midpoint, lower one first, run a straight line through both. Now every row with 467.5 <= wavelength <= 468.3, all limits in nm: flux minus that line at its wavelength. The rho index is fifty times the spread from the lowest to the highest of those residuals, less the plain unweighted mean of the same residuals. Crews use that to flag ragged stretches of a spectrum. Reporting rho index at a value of 52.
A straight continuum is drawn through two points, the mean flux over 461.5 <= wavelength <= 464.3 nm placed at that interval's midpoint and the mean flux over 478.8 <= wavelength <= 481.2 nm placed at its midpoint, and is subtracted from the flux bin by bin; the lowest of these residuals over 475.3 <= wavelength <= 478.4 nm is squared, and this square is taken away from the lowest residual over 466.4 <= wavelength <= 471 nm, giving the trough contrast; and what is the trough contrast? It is -4.8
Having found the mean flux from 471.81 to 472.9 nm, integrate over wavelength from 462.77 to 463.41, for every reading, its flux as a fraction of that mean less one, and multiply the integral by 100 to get 2.3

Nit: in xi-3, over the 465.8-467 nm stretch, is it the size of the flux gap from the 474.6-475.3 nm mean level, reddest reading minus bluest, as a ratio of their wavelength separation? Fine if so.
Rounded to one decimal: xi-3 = -0.6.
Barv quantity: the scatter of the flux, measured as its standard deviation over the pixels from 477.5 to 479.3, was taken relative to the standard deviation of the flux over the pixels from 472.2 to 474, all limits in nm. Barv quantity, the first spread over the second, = 0.99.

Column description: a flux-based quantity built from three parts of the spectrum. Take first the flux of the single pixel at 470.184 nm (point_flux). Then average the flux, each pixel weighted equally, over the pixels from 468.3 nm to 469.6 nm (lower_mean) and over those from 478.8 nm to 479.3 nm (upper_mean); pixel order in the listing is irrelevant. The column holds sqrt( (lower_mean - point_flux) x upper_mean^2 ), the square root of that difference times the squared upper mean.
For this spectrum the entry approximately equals 35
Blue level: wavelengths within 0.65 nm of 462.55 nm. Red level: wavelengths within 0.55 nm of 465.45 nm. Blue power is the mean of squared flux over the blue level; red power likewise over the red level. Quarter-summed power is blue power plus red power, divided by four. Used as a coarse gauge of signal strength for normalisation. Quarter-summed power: 859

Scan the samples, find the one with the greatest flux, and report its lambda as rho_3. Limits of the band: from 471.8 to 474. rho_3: 472.137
